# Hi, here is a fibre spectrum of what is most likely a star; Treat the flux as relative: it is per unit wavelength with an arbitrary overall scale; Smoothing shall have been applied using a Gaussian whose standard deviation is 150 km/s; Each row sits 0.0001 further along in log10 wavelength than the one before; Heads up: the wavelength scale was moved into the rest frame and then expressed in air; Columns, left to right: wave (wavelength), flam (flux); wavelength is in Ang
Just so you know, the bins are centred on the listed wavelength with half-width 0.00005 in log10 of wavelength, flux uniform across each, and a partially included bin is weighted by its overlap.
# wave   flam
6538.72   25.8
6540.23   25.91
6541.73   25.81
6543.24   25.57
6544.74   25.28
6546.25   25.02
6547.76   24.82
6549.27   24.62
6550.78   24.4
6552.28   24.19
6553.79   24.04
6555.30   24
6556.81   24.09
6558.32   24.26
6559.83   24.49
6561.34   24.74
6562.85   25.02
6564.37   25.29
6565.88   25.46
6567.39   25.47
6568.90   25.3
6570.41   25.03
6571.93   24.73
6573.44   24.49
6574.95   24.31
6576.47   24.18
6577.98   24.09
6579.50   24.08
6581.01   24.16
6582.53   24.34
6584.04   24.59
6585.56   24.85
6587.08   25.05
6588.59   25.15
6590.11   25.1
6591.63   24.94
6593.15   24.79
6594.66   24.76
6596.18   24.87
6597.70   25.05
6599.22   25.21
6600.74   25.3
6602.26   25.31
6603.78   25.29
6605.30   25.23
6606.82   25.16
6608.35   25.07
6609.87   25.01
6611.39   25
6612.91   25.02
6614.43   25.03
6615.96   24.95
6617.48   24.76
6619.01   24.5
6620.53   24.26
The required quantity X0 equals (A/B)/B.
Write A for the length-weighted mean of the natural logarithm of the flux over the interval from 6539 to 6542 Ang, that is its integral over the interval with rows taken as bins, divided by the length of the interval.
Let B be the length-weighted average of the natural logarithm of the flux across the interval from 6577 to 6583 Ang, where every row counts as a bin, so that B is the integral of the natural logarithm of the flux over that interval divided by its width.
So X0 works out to 0.321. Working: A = 3.25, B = 3.18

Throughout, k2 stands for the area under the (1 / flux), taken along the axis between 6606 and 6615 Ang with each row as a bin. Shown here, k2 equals 0.359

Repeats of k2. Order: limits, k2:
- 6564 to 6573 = 0.358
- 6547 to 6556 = 0.370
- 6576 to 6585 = 0.371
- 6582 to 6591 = 0.362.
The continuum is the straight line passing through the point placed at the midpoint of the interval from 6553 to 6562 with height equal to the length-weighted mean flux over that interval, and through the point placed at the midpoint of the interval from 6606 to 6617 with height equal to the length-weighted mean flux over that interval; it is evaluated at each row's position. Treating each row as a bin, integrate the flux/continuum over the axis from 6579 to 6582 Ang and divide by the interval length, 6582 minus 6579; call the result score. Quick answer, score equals 0.98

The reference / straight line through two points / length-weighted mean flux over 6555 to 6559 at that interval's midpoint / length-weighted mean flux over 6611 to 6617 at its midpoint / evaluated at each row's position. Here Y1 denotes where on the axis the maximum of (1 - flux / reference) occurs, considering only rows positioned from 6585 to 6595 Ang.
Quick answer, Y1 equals 6594.66 Ang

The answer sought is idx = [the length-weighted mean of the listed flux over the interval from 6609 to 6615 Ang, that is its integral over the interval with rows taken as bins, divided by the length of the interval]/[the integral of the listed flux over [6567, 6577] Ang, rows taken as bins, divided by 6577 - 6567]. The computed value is 1.01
